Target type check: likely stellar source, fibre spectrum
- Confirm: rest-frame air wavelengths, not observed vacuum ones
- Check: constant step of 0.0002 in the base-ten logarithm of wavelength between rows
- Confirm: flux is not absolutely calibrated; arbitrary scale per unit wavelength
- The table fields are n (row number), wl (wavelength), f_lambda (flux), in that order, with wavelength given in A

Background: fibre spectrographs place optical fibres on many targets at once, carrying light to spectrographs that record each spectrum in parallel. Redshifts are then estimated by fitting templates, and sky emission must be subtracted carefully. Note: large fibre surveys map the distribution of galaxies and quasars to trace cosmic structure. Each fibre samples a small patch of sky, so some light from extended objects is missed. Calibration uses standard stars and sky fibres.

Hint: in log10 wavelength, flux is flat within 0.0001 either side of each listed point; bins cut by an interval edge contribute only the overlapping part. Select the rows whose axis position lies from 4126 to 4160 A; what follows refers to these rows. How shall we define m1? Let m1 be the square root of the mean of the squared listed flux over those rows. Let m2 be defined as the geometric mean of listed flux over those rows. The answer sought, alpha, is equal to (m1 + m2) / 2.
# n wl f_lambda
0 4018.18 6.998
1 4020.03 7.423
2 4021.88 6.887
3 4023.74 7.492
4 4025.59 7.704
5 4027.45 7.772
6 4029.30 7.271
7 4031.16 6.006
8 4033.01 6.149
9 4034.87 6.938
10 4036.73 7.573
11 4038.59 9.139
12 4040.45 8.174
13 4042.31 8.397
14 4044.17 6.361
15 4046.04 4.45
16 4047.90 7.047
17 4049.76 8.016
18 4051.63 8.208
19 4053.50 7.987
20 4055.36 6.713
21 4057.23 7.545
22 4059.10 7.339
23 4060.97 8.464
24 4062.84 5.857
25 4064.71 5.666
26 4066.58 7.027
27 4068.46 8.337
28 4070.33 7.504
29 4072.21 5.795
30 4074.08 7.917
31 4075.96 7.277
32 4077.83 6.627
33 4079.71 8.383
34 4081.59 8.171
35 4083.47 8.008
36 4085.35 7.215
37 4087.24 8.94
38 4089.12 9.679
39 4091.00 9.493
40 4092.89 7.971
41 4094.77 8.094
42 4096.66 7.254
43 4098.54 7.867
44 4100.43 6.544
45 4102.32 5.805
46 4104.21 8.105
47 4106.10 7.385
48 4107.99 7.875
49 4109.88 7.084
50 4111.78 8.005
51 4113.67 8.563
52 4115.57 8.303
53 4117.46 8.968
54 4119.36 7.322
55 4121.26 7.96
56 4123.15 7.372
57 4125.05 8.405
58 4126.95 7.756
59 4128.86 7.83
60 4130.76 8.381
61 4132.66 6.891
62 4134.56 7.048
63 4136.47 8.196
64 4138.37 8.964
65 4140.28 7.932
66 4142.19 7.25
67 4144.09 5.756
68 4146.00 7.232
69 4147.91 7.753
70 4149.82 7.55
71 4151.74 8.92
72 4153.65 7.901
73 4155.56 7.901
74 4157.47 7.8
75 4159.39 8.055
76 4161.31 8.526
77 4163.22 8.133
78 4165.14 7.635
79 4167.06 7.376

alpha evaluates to 7.73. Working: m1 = 7.8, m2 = 7.7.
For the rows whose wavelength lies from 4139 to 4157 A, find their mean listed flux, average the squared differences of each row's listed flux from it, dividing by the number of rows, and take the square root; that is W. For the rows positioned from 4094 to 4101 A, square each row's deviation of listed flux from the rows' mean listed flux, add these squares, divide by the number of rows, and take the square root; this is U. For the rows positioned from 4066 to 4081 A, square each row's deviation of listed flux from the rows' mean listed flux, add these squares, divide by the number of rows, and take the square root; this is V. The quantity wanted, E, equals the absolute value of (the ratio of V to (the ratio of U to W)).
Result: 1.09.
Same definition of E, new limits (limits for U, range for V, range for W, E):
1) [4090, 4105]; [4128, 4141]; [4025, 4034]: 0.49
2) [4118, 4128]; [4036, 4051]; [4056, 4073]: 3.44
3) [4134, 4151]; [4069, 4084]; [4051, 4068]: 0.91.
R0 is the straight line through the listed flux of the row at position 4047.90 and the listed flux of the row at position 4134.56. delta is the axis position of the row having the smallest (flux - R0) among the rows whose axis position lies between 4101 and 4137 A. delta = 4102.32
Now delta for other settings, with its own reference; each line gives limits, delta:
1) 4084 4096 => 4085.35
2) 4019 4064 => 4046.04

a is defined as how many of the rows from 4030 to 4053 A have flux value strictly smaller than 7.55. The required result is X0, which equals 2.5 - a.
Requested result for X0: -3.5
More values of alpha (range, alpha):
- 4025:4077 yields 7.23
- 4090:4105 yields 7.64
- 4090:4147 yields 7.72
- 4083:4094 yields 8.55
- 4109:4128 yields 7.97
